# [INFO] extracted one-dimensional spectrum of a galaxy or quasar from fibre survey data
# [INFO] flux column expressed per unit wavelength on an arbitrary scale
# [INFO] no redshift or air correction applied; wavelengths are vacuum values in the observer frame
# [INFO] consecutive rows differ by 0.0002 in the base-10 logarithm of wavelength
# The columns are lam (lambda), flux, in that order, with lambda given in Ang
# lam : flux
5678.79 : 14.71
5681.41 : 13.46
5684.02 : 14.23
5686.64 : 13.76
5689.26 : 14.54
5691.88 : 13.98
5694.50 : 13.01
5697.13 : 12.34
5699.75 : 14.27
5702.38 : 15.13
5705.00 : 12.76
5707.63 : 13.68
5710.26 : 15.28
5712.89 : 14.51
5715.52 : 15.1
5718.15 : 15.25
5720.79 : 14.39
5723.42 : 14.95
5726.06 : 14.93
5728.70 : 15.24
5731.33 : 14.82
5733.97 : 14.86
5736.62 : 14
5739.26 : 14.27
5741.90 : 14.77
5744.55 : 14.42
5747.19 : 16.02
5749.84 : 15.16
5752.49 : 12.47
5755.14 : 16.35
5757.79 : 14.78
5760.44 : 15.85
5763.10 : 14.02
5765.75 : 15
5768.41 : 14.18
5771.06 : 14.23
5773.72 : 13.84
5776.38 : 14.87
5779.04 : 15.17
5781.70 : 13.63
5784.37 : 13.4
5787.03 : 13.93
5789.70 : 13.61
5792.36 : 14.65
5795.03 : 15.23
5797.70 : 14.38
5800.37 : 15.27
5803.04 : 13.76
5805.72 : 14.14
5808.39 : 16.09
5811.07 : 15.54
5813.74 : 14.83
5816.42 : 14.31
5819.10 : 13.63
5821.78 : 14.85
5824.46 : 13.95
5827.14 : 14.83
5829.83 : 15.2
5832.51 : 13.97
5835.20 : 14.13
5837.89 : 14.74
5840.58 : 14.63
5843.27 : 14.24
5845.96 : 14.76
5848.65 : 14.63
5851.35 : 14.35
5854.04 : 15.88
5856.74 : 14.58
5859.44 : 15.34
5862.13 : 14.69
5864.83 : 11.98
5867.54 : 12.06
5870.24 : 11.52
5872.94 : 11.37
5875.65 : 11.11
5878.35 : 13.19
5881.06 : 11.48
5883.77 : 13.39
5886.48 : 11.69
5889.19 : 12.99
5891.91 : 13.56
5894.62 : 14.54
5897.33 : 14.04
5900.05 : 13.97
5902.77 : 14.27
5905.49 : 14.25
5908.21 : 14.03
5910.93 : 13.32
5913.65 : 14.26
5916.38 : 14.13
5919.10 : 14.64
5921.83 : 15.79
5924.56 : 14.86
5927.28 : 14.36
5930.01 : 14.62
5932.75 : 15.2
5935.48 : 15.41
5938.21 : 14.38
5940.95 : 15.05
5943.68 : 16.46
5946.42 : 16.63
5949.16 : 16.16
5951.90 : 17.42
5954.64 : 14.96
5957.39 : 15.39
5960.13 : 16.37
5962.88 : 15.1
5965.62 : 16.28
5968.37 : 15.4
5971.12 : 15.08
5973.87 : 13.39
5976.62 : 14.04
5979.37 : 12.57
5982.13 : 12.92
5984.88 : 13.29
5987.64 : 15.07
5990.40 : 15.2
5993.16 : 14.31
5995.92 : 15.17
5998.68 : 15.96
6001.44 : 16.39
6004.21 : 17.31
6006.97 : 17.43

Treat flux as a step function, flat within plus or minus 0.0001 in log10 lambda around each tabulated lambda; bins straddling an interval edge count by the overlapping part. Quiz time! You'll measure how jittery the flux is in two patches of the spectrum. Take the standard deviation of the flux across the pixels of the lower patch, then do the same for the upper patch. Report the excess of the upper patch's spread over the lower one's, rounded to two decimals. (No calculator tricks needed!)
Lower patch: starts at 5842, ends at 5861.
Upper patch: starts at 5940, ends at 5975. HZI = 0.44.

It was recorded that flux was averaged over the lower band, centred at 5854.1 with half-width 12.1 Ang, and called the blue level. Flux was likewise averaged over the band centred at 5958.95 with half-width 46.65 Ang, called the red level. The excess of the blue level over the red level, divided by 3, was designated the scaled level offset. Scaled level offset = -0.20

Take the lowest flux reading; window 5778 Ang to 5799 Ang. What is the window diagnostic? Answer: 13.4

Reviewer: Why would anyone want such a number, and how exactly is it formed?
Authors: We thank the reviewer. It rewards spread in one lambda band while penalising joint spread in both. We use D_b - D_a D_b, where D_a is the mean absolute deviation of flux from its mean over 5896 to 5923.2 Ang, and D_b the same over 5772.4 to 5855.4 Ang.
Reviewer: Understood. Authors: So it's 0.35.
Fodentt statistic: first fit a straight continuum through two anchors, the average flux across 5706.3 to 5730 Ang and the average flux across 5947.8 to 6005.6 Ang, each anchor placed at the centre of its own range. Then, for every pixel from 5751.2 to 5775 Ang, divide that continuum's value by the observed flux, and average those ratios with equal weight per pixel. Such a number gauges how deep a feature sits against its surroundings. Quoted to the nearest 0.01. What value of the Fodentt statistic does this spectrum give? 1.03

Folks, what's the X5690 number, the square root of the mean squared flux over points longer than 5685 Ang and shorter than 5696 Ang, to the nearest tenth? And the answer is 13.8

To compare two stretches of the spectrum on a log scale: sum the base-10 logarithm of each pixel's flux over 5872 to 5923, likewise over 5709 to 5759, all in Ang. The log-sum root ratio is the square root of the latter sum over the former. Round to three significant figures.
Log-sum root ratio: 1.02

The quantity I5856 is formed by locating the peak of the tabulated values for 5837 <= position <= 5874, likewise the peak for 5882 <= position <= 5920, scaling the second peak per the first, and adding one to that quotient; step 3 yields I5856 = 1.92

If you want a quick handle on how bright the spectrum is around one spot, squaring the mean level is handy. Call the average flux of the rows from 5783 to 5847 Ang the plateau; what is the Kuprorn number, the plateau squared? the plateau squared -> 210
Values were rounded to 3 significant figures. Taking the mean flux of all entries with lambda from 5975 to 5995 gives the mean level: 13.9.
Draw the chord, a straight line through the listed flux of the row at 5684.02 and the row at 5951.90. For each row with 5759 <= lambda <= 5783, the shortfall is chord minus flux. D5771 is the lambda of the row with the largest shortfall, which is 5781.70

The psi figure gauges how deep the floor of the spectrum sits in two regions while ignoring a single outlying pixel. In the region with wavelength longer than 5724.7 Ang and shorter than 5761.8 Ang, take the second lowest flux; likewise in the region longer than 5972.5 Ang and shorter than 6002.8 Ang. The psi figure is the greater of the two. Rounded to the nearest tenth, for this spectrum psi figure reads 14.0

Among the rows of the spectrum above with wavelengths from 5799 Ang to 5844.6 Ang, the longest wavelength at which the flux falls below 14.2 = 5835.20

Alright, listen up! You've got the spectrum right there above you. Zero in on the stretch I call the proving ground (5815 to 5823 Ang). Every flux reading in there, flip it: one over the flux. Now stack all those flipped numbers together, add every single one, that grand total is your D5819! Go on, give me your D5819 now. 0.211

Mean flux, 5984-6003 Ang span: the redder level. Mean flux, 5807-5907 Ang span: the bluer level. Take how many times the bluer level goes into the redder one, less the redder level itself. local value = -14.0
